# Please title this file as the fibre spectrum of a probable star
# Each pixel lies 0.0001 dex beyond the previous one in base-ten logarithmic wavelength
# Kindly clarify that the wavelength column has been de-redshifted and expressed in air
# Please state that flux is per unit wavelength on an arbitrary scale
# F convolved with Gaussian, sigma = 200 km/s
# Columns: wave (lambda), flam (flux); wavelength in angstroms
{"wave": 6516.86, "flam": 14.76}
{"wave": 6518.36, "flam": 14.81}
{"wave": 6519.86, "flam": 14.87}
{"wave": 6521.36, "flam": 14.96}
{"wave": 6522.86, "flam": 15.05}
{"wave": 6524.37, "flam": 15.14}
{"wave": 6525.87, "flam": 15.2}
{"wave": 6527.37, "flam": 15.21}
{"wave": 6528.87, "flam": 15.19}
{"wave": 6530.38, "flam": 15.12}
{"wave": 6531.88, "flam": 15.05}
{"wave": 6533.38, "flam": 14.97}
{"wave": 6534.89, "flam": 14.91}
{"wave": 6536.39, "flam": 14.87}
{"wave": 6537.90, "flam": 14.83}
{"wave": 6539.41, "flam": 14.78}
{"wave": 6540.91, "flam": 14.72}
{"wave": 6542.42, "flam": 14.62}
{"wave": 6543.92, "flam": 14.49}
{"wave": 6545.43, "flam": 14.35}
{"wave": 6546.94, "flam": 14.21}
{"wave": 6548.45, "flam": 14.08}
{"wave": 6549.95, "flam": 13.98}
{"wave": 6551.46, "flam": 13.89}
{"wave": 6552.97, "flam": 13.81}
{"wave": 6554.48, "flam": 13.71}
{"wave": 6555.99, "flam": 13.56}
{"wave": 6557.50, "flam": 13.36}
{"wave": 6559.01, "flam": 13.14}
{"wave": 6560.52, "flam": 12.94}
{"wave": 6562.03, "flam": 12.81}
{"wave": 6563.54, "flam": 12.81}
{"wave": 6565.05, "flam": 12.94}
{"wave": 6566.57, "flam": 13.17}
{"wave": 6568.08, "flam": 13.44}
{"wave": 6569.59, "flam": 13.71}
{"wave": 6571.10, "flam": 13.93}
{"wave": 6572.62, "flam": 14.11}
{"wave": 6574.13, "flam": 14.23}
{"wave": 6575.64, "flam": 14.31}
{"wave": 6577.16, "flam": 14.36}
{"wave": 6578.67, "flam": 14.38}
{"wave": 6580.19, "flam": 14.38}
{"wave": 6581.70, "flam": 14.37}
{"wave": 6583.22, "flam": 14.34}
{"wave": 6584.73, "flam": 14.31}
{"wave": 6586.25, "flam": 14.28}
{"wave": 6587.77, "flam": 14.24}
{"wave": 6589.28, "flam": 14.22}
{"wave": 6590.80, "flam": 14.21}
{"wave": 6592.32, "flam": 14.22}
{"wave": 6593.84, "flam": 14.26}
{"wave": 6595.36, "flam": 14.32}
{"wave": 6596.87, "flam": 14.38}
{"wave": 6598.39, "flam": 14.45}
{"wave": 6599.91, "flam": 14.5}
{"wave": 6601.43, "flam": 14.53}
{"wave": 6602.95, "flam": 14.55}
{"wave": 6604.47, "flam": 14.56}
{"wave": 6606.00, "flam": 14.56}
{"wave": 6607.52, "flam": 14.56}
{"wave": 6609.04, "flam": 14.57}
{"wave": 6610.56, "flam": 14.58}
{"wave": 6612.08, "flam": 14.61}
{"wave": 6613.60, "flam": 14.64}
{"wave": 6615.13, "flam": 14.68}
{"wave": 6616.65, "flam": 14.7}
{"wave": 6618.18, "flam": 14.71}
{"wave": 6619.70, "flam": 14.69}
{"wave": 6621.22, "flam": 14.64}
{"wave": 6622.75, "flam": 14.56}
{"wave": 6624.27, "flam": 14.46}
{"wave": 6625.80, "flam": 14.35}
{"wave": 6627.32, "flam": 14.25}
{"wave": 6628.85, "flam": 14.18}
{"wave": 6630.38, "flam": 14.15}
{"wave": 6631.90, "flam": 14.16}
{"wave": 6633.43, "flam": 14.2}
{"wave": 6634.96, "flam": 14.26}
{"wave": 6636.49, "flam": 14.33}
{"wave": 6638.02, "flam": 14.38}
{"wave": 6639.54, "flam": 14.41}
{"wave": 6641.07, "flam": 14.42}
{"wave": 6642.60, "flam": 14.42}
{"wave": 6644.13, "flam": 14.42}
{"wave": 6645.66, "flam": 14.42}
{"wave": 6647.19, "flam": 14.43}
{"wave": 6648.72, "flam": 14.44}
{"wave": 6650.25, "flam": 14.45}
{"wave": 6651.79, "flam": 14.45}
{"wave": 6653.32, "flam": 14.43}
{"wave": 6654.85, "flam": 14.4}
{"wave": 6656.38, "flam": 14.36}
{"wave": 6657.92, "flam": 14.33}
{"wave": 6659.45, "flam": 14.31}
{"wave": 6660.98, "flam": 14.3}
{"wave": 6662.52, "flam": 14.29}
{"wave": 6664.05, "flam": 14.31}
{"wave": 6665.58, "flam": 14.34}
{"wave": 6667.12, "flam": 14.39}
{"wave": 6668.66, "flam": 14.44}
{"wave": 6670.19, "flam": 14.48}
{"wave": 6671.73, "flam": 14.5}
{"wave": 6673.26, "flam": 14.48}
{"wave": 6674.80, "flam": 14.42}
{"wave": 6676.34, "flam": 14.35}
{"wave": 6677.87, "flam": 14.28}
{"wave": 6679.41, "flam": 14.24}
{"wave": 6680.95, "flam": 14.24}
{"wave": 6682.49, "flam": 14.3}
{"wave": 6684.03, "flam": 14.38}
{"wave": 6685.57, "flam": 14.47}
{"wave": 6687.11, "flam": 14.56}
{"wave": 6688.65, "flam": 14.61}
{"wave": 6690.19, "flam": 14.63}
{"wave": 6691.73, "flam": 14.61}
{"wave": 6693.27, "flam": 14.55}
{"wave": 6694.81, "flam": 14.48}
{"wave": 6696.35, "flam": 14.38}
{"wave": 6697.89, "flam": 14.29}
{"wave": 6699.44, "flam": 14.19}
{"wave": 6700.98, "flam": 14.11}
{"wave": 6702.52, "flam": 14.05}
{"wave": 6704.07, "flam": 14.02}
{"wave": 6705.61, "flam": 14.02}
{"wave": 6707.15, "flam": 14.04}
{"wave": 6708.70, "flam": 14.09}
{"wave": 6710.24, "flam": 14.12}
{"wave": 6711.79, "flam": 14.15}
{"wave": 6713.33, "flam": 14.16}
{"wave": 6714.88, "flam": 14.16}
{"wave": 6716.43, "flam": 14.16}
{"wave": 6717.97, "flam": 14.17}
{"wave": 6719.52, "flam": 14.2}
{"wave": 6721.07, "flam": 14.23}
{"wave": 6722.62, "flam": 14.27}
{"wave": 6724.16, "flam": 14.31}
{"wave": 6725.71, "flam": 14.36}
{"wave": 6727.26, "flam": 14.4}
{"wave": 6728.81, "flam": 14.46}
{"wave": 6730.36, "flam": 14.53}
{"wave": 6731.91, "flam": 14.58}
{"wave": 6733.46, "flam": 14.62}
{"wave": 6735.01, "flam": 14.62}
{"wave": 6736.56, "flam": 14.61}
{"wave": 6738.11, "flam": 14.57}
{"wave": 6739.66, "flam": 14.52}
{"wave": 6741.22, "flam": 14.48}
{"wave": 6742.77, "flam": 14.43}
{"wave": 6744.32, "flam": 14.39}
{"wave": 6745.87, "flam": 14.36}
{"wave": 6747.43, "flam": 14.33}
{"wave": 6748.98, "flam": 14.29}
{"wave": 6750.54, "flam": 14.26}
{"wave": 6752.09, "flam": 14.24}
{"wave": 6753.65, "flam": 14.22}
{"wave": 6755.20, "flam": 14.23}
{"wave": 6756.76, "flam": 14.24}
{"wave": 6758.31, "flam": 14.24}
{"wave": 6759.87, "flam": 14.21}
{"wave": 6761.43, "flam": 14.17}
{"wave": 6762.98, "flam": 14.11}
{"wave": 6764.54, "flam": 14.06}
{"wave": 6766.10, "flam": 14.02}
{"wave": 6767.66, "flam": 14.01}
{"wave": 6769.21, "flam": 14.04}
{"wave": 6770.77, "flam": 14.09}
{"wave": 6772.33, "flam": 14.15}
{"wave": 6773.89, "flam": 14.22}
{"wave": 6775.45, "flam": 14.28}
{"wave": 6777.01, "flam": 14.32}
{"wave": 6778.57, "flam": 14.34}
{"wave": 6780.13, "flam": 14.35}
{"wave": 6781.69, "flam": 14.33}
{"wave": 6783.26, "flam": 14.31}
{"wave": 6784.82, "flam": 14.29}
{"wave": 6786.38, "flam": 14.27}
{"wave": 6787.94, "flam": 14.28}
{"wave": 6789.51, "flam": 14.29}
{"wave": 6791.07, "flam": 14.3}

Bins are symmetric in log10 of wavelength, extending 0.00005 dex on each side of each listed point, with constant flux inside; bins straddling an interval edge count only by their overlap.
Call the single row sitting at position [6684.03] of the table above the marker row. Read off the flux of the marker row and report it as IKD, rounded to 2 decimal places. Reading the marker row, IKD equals 14.38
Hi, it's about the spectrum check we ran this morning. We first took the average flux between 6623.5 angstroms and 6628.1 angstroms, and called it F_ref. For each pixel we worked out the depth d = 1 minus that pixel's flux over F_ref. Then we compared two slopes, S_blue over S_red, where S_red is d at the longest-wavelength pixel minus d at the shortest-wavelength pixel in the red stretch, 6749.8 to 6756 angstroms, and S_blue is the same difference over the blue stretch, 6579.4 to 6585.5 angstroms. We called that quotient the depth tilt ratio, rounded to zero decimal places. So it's 2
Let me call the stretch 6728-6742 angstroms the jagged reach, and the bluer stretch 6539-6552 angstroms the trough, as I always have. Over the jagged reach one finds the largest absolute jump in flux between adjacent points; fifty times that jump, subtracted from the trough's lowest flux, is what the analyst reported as 10.4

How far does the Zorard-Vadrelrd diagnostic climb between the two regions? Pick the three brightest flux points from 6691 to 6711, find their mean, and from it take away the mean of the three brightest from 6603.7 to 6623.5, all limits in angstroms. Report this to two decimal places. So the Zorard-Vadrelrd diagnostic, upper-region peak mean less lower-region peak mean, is -0.15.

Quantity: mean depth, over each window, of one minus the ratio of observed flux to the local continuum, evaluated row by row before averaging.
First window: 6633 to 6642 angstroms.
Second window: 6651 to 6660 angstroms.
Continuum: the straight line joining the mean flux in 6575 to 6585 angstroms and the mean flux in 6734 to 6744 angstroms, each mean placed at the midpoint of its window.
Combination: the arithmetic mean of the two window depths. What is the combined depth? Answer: 0.005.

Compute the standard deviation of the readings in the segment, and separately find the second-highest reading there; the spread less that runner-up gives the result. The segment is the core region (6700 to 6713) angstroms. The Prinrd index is -14.1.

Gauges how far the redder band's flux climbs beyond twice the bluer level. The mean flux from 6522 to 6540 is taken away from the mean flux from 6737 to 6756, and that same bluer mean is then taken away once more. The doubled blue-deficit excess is -15.7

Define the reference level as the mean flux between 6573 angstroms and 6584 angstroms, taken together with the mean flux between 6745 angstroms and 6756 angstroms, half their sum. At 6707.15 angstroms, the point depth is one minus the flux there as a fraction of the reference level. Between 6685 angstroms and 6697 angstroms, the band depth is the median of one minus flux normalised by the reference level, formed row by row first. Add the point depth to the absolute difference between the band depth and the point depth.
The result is 0.05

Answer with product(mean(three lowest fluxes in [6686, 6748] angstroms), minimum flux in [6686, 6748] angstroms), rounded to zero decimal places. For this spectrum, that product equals 197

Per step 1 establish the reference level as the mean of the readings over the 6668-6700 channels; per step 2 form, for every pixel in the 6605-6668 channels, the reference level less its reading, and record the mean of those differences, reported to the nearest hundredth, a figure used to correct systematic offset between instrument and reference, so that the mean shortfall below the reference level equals 0.00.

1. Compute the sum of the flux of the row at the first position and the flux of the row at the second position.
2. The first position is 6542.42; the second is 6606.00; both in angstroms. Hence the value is 29.2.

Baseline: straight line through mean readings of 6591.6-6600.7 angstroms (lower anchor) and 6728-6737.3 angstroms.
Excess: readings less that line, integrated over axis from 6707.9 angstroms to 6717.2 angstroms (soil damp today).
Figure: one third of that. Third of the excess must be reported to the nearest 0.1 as -1.2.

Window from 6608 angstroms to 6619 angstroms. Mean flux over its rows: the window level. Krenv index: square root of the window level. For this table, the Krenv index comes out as 3.83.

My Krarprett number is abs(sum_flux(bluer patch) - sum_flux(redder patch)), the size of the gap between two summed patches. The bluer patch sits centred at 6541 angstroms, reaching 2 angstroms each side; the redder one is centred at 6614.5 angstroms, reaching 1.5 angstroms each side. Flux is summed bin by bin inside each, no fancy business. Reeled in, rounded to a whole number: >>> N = 15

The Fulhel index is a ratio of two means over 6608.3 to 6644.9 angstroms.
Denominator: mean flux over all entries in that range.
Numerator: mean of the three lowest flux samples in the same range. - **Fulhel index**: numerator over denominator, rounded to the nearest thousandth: 0.980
